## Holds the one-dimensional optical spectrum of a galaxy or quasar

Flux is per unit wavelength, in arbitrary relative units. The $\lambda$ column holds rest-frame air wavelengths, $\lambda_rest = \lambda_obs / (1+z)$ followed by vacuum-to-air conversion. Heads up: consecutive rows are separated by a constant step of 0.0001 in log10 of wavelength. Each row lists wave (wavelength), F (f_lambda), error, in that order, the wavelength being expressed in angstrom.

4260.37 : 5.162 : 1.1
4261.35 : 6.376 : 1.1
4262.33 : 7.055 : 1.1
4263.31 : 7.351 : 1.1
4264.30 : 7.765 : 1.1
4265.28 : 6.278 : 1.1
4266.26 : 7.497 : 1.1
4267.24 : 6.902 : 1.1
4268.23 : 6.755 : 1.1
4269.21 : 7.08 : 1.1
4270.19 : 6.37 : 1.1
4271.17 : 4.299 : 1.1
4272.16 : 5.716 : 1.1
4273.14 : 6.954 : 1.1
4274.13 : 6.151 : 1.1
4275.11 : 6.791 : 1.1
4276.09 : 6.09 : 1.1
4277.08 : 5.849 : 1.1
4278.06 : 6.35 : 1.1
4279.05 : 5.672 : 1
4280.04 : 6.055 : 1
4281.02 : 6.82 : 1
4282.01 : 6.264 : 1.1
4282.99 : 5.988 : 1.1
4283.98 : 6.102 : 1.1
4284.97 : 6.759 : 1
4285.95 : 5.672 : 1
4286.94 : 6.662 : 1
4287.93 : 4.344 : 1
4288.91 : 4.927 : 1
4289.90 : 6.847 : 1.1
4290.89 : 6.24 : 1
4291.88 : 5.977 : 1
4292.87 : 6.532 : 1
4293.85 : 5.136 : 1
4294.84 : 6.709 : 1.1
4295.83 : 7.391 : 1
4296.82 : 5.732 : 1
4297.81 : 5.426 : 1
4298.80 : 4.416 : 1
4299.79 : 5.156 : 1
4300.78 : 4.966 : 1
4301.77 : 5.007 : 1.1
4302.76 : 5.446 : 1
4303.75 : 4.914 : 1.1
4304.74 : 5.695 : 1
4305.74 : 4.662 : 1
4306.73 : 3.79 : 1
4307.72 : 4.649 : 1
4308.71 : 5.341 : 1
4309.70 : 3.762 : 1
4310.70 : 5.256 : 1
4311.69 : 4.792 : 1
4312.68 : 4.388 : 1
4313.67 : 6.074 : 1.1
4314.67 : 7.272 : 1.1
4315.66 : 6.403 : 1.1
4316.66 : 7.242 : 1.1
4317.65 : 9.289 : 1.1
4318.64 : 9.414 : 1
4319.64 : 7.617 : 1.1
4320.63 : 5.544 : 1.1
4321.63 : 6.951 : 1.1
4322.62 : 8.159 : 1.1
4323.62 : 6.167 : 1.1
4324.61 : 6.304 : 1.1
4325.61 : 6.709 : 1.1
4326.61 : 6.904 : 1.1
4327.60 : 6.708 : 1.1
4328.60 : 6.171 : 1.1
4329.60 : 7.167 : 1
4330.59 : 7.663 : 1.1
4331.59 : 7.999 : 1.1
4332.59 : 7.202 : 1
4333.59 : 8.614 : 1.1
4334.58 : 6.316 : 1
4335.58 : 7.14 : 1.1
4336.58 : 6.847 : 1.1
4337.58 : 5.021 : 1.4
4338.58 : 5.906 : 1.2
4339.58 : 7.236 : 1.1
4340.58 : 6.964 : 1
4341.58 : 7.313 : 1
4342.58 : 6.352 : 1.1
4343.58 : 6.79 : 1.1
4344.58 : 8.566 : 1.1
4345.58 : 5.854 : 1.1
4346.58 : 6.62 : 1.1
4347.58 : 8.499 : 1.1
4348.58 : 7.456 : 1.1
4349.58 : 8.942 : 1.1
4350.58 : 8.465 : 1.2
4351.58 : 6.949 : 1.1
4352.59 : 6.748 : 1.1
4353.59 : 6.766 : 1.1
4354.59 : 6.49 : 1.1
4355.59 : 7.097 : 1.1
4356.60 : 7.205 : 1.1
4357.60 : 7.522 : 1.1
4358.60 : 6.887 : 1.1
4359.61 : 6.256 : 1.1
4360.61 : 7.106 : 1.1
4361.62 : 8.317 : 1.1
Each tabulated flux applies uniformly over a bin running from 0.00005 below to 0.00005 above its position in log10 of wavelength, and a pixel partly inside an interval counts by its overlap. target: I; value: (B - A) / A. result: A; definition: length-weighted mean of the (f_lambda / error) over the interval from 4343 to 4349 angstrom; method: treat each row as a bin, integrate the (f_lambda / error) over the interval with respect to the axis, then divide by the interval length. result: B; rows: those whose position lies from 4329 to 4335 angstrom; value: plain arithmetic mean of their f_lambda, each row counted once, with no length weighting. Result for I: 0.13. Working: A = 6.6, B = 7.5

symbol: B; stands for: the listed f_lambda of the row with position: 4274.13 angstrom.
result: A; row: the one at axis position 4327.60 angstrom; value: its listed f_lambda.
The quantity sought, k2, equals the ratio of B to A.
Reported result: 0.92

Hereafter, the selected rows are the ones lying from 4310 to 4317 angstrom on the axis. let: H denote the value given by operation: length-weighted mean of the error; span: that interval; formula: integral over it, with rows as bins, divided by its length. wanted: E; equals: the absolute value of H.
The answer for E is 1.05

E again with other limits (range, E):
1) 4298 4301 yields 1.00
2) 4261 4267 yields 1.10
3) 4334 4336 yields 1.05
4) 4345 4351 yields 1.12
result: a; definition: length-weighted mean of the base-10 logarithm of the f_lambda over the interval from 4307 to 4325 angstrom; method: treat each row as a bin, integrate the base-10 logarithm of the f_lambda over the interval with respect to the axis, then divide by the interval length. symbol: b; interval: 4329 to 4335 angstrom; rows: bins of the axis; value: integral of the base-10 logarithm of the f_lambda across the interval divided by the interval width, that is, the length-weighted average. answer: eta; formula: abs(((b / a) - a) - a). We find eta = 0.47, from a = 0.789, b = 0.87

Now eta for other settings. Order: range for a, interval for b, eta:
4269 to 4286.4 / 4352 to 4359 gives 0.50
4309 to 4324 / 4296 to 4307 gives 0.72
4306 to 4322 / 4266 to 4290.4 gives 0.51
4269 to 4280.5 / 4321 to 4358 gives 0.48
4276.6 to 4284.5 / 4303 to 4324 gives 0.60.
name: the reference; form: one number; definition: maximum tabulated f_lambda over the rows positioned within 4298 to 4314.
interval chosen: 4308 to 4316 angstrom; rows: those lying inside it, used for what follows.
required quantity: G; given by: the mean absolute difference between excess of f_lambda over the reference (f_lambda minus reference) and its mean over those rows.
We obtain 0.88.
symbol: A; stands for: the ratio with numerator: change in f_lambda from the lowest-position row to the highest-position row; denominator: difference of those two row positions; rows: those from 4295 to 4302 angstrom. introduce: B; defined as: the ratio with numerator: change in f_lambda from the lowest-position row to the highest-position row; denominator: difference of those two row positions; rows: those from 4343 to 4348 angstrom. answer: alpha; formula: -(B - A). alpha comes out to -0.8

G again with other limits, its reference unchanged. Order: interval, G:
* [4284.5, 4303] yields 0.74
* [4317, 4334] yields 0.88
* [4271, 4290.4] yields 0.57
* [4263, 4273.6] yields 0.70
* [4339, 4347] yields 0.56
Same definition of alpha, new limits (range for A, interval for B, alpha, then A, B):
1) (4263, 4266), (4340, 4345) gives -0.9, -0.54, 0.40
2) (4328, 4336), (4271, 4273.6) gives -1.2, 0.14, 1.35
